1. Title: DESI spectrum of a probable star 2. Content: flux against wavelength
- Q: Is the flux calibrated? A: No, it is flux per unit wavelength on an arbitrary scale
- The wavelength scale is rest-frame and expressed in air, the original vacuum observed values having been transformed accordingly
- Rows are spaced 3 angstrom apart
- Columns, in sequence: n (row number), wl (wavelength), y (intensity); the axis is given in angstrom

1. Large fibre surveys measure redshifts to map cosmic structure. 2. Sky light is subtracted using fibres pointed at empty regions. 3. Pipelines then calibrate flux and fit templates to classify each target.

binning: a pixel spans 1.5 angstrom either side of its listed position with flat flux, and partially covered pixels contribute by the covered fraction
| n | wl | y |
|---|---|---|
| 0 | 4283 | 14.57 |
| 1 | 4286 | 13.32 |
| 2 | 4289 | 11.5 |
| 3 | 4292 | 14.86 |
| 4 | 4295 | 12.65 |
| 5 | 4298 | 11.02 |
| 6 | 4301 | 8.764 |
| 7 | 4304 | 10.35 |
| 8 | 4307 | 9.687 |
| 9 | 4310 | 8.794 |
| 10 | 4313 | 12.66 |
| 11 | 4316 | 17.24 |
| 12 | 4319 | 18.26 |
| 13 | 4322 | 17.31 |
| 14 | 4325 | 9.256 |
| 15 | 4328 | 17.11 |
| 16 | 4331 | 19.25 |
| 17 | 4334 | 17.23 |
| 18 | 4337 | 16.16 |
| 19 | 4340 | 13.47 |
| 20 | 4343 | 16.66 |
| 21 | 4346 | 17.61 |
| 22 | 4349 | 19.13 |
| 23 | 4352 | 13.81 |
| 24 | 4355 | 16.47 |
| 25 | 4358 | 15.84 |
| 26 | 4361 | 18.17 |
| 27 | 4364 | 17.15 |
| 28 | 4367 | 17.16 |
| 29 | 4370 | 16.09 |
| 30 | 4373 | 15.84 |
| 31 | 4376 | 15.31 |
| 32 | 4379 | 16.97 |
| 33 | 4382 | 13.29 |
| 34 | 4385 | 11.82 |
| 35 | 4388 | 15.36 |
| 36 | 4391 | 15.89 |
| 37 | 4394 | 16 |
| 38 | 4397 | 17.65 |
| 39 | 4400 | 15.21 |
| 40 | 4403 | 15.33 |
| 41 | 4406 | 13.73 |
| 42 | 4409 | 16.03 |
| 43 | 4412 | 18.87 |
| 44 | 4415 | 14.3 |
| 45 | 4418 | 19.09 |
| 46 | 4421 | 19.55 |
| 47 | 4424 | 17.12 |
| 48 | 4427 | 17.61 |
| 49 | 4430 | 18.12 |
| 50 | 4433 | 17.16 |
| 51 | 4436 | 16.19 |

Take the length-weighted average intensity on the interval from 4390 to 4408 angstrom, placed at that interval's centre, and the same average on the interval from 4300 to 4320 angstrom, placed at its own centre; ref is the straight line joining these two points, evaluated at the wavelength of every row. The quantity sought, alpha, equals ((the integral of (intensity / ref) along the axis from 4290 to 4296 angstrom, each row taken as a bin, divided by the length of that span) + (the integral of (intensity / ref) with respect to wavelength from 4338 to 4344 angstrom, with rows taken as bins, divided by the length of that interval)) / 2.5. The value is 0.92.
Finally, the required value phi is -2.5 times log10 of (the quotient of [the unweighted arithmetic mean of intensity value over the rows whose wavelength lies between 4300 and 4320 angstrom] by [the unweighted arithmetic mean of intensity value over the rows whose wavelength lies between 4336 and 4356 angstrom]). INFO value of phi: 0.30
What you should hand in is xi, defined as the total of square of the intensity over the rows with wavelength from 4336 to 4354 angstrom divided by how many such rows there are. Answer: 264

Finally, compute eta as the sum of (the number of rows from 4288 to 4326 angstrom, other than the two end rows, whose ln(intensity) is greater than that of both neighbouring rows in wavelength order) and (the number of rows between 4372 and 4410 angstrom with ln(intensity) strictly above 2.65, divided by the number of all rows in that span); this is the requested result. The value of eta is 3.8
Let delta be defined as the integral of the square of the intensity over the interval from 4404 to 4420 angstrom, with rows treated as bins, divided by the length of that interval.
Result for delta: 276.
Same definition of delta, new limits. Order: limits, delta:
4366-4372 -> 273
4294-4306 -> 114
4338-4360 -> 265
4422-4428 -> 308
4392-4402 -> 264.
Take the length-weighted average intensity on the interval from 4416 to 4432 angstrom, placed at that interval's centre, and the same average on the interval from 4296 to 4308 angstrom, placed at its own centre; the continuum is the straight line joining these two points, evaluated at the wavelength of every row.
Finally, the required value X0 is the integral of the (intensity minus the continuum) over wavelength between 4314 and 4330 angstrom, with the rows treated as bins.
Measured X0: 71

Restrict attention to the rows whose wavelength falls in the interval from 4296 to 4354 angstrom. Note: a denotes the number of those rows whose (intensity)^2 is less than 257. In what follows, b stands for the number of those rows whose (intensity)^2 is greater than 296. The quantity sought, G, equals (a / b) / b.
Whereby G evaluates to 0.18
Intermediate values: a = 9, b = 7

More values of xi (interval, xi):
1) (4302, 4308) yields 100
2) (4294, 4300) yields 141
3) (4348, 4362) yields 282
